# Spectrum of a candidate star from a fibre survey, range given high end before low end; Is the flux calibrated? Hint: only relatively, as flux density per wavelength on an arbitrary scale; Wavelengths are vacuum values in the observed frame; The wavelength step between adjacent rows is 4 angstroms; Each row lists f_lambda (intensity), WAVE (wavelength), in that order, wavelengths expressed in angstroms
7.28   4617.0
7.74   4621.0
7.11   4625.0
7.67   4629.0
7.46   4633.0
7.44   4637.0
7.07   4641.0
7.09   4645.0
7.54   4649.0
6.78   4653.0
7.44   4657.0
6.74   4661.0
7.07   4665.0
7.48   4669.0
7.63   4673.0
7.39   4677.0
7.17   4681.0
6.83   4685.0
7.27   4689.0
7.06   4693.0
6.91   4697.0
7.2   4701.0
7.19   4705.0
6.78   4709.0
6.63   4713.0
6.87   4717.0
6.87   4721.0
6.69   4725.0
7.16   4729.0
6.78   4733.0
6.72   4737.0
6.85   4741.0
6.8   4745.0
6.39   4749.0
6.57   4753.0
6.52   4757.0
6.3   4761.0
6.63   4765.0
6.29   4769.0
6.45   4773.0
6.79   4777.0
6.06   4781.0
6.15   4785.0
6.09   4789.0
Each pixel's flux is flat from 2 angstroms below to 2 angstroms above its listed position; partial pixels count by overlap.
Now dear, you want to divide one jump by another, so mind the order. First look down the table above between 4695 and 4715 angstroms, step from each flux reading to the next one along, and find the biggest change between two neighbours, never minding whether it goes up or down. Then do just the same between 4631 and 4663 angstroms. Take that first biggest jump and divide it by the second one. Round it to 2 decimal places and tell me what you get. 0.54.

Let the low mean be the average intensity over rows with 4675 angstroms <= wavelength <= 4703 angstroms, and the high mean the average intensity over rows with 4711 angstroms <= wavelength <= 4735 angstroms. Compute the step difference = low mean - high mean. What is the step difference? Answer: 0.29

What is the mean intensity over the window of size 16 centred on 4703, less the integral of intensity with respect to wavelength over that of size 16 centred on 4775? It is -95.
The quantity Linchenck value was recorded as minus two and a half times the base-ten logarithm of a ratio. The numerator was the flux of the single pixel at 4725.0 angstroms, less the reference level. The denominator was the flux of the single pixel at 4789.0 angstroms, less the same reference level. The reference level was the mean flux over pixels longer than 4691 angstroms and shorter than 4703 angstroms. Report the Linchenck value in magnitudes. 1.1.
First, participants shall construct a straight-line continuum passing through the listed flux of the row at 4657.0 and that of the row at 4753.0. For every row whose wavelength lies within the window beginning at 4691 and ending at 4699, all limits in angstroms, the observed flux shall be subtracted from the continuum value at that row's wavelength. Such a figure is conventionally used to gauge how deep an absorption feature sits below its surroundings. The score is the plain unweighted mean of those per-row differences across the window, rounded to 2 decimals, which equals 0.11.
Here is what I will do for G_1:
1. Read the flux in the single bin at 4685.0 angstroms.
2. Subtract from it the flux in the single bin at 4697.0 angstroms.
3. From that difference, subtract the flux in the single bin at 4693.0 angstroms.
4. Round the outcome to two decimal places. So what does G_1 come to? -7.14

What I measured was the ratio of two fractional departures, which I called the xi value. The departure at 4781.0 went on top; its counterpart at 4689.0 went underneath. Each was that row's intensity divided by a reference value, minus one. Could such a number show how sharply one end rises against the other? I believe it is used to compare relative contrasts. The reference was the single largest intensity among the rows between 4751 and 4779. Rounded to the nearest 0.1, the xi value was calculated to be -1.5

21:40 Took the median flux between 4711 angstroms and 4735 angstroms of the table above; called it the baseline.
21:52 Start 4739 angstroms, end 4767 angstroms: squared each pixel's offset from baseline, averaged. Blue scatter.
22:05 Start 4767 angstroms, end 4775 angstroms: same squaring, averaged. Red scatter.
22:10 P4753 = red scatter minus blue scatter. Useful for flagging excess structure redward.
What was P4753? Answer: 0.12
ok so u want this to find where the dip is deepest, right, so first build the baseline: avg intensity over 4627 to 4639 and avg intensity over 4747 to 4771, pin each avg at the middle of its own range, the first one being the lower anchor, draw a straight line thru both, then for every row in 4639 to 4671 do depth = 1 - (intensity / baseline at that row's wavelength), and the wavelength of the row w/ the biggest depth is 4653.0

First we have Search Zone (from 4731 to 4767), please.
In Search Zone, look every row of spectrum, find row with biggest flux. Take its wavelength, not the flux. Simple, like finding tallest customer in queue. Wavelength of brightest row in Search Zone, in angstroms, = 4741.0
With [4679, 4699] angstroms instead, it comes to 4689.0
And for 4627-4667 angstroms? 4629.0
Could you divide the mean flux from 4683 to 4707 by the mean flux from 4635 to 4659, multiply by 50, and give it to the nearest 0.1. 49.0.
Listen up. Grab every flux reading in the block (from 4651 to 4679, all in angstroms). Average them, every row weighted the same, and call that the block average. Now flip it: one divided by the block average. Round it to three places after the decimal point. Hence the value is 0.139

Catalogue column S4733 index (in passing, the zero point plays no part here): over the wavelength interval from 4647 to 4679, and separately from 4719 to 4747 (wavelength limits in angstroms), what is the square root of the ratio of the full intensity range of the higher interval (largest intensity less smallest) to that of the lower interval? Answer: 0.73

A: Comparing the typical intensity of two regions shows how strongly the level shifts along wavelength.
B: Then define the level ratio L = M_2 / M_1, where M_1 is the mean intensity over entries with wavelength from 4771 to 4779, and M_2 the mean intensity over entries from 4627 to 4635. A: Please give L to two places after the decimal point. 1.14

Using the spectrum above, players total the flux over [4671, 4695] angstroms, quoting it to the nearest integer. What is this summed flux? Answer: 43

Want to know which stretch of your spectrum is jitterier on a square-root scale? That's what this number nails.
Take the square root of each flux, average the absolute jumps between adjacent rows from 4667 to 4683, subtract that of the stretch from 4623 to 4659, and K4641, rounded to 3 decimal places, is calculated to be -0.034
